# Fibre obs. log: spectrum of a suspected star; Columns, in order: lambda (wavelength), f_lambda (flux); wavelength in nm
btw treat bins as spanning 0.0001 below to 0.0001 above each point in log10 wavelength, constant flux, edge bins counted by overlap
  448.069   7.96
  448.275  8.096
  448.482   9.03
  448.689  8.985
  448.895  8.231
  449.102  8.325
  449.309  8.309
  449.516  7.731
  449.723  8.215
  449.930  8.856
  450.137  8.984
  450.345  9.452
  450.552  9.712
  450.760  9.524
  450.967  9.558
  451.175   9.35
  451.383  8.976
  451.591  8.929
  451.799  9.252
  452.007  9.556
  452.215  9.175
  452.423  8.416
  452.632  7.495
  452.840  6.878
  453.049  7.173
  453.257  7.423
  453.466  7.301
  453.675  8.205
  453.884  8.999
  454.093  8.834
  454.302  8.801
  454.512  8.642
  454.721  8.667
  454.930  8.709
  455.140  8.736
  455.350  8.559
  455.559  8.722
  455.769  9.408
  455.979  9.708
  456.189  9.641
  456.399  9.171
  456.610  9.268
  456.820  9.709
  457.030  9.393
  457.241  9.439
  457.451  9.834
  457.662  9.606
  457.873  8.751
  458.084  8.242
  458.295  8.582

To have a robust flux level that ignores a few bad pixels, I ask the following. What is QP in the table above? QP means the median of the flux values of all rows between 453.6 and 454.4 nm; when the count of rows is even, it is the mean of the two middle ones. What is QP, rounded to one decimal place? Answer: 8.8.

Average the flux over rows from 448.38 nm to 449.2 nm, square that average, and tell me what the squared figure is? 74.7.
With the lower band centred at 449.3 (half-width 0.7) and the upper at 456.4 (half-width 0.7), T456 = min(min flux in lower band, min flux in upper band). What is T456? 7.7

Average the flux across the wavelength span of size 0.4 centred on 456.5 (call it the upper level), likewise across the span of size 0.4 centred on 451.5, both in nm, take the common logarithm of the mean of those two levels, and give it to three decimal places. 0.958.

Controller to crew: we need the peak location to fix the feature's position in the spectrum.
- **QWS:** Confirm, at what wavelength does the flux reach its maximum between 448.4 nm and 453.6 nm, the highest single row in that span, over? 450.552 nm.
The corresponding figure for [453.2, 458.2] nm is 457.451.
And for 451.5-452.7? 452.007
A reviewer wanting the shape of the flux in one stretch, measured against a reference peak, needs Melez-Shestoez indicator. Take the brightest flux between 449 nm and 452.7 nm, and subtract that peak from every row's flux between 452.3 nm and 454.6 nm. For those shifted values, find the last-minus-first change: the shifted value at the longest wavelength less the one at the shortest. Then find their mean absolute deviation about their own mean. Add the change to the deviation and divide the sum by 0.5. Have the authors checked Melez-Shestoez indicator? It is 1.8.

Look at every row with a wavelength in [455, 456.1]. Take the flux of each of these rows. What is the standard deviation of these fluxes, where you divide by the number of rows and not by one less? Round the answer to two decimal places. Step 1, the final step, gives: 0.45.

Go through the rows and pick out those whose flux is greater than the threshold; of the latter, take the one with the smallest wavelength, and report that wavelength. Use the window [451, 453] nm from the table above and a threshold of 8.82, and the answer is 451.175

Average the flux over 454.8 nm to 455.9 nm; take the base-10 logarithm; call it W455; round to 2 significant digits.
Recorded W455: 0.95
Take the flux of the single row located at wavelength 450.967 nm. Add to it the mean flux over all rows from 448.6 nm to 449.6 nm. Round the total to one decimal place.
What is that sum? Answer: 17.9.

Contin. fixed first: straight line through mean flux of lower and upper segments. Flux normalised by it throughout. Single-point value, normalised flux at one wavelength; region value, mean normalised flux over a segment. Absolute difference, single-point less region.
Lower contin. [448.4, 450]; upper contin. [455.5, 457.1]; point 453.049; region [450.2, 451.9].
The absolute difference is 0.27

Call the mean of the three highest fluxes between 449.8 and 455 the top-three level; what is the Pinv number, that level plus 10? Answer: 19.6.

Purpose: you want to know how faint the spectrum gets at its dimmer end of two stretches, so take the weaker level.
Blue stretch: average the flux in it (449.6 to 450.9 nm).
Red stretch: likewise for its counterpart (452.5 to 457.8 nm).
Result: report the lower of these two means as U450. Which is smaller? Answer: 8.73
